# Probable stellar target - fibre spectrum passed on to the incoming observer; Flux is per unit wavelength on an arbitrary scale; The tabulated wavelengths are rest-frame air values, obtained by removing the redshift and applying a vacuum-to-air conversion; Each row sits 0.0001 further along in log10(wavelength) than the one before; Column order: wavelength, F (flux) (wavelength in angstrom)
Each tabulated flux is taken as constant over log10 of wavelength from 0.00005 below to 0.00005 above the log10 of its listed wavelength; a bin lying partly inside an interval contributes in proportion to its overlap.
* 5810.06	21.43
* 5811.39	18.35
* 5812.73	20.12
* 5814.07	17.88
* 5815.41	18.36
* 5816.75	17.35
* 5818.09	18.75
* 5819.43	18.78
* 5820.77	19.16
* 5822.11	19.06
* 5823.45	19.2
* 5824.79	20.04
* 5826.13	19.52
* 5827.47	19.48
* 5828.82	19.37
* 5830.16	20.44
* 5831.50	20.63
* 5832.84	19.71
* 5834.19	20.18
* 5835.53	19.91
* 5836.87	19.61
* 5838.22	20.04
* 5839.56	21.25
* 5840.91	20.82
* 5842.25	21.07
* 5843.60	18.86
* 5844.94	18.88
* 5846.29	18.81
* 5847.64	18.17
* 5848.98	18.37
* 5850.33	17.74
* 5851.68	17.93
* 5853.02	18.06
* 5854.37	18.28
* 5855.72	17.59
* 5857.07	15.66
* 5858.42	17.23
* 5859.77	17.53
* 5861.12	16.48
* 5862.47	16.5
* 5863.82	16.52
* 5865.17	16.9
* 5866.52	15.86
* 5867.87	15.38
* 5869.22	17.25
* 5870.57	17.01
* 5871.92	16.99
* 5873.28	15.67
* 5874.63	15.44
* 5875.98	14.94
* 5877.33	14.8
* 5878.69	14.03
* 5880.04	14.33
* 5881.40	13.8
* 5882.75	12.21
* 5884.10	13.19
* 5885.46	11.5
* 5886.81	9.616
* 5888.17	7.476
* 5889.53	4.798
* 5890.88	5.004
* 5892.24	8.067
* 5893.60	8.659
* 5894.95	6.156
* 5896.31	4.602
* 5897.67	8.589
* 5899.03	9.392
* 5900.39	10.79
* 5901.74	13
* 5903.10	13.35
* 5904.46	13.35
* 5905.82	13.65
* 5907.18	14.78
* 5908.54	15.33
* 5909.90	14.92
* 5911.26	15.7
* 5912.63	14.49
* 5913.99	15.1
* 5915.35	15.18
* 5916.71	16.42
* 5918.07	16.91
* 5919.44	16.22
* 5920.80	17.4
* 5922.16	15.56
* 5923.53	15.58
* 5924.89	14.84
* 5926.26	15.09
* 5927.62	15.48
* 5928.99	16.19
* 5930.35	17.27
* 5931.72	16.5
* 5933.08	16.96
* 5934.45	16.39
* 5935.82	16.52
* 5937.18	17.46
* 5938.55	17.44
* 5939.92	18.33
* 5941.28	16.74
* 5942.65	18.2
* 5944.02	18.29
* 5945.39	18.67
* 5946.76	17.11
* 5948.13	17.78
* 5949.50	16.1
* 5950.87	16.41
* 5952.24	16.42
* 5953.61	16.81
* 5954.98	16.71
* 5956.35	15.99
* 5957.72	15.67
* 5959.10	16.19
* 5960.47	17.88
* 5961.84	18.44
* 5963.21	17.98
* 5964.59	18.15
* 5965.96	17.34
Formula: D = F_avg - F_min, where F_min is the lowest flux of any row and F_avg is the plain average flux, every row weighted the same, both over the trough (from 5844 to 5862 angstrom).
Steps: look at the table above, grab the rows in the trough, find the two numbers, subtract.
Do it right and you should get 2.09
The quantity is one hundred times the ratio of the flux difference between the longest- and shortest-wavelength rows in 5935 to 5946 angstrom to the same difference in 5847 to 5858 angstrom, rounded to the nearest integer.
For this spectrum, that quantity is -86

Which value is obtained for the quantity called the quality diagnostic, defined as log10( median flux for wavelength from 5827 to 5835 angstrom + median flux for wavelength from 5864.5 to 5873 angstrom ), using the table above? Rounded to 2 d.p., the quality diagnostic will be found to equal 1.57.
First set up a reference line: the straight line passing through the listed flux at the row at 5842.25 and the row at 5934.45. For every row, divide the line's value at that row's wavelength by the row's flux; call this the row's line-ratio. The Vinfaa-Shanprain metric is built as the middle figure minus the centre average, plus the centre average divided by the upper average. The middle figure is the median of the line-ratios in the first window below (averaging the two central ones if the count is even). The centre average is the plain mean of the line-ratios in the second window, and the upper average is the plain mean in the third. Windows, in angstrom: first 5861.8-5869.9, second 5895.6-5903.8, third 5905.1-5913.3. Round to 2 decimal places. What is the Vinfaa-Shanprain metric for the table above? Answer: 0.87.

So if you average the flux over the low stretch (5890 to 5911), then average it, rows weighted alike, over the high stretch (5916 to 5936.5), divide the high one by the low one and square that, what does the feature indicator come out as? 2.3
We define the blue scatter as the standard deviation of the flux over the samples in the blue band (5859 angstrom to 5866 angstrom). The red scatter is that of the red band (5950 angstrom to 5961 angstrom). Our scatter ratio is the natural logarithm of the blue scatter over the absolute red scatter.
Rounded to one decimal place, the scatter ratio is -0.4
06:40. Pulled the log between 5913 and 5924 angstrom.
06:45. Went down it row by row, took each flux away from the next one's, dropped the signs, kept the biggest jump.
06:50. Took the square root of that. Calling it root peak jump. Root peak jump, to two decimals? 1.36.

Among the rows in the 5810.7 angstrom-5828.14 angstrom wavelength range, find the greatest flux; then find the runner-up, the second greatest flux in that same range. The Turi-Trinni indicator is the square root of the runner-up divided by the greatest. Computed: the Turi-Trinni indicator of 0.998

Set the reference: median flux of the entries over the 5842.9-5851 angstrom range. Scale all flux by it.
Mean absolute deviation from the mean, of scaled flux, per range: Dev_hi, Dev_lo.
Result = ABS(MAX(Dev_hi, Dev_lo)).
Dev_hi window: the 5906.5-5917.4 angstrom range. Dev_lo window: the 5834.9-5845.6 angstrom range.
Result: 0.0400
